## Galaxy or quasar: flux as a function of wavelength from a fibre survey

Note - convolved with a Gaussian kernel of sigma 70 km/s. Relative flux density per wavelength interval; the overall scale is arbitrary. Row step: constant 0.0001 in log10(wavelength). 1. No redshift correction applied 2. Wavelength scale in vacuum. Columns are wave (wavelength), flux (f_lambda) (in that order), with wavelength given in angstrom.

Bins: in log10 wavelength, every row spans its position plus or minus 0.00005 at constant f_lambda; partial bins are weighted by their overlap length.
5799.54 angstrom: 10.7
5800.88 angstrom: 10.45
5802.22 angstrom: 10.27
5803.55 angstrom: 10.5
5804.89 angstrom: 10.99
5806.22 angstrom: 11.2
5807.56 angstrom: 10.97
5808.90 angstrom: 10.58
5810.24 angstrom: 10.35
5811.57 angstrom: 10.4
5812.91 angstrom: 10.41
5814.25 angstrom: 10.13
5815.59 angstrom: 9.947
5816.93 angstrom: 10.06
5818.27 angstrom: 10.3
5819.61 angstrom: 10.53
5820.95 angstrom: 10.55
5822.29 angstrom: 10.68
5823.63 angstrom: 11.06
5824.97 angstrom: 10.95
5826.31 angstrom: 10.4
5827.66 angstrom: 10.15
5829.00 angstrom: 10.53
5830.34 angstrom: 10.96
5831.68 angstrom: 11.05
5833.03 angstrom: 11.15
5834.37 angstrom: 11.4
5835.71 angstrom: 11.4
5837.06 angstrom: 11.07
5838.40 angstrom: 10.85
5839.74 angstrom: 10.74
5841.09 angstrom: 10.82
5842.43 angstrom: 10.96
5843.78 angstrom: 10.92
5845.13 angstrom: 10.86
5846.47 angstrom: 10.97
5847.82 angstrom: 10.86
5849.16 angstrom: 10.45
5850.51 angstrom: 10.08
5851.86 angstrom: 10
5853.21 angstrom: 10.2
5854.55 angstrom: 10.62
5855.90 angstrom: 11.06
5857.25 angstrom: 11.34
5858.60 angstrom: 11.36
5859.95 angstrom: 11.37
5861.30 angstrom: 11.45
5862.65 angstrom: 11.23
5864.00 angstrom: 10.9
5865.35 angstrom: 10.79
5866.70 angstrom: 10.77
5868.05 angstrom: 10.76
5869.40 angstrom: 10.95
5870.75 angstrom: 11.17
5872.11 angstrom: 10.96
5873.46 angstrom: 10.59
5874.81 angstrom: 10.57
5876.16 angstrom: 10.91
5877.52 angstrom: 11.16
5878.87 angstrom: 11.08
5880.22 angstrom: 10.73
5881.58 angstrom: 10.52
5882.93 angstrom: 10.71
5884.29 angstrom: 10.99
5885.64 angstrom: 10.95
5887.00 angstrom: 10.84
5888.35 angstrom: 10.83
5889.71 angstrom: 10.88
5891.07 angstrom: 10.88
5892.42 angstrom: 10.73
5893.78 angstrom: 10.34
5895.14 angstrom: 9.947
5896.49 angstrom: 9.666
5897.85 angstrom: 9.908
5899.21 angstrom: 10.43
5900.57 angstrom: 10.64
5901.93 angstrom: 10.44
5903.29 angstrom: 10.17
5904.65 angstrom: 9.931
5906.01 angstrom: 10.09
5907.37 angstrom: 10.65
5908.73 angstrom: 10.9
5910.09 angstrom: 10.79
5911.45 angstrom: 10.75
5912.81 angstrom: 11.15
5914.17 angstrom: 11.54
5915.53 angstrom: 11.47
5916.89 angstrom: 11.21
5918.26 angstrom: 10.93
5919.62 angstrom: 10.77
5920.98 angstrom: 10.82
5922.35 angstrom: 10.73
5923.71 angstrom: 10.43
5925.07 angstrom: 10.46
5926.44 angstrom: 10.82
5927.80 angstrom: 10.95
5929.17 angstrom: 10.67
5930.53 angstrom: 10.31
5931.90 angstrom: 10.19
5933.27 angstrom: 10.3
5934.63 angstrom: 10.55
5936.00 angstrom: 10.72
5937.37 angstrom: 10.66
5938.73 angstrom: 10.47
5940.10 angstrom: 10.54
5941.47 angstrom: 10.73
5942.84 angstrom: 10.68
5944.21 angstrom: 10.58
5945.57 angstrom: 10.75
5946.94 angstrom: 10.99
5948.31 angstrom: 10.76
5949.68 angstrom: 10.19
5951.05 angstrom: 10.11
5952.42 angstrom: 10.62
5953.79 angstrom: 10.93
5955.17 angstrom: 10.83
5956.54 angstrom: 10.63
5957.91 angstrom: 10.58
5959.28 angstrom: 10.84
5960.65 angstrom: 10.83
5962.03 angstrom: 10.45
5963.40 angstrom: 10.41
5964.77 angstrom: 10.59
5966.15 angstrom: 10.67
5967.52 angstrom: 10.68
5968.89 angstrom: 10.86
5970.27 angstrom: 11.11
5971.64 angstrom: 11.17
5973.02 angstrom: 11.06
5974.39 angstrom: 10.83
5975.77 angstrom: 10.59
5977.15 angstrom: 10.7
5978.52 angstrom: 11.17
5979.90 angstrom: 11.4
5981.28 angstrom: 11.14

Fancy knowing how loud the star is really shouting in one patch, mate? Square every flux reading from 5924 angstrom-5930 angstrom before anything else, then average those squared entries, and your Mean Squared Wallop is 115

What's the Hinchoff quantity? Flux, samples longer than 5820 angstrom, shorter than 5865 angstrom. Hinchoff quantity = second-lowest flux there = 10.08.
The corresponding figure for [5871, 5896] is 10.34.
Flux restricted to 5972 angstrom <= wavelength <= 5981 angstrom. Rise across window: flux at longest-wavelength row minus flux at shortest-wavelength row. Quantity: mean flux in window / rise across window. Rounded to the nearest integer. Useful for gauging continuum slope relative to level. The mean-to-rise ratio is 32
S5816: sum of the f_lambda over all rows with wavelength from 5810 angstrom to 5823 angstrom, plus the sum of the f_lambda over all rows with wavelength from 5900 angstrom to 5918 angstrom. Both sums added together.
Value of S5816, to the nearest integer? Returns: 243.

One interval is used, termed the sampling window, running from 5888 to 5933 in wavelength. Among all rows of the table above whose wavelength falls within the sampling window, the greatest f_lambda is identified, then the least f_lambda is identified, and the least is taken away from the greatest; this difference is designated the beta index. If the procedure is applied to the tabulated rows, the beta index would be 1.87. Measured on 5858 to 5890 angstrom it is 0.93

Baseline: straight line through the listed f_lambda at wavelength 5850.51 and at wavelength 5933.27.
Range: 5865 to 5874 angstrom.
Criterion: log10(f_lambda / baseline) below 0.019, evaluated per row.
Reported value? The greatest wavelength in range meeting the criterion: 5873.46 angstrom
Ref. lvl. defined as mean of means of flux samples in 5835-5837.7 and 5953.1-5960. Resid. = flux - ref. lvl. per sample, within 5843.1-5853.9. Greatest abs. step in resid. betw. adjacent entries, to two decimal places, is 0.41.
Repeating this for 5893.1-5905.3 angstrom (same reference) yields 0.52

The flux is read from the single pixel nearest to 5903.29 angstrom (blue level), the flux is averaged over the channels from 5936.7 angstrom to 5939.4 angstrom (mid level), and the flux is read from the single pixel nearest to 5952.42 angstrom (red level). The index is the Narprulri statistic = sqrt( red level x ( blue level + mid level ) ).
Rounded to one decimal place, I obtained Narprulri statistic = 14.8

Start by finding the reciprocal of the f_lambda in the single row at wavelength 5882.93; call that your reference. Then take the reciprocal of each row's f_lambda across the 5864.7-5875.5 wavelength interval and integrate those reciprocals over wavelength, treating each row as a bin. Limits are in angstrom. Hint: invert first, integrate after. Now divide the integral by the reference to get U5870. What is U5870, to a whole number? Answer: 11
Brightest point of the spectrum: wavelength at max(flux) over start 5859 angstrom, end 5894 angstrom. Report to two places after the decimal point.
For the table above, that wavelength 5861.30 angstrom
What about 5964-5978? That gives 5971.64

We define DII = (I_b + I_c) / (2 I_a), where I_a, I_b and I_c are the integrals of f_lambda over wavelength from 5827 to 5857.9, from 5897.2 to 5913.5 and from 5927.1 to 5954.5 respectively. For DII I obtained 0.7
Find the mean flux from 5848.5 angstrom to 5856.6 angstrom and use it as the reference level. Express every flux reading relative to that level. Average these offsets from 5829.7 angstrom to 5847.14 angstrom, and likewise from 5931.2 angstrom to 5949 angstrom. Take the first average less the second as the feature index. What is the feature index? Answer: 0.40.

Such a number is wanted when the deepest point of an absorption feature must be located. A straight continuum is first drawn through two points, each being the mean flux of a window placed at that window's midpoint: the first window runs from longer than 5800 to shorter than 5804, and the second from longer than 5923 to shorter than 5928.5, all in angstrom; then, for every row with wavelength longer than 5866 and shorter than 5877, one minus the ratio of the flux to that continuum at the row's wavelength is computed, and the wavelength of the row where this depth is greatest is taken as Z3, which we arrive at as 5874.81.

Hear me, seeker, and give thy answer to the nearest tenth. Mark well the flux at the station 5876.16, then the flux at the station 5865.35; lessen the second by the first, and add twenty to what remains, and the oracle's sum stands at 19.9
